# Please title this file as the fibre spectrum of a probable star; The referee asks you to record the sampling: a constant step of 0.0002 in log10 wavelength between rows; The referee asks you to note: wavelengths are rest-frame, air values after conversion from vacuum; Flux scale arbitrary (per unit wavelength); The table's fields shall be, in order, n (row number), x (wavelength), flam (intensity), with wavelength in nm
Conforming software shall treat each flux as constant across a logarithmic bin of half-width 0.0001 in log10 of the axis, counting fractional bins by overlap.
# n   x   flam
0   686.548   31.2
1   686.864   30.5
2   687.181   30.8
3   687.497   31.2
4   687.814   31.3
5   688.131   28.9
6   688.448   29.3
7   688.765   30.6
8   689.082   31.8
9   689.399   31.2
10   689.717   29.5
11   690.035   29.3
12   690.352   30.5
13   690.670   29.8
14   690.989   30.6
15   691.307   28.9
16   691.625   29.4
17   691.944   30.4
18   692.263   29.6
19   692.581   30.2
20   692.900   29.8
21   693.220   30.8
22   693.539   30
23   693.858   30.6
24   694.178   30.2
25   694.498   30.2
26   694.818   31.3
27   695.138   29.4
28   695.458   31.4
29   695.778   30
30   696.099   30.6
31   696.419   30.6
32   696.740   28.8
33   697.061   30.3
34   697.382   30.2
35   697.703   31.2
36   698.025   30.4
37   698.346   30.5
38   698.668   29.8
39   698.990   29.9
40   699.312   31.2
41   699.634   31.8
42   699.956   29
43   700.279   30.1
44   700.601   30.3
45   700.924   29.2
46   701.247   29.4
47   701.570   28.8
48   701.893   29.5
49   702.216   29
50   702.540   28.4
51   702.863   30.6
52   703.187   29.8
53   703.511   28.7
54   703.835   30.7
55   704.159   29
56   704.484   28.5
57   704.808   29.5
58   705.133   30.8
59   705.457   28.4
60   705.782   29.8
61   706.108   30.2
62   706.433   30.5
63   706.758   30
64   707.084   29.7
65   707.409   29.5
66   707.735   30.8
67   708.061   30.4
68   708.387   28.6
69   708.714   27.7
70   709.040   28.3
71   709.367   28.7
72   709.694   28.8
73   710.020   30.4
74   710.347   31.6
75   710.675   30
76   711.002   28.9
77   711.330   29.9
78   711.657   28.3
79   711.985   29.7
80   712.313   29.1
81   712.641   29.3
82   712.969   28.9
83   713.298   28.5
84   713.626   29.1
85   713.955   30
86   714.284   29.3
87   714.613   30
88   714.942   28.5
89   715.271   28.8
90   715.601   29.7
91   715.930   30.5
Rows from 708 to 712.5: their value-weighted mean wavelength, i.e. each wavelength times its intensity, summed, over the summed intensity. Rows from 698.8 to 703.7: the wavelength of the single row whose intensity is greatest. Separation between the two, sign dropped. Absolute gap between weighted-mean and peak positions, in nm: 10.56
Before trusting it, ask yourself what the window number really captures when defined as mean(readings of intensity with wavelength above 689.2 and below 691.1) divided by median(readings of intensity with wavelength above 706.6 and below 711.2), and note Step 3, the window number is 1.019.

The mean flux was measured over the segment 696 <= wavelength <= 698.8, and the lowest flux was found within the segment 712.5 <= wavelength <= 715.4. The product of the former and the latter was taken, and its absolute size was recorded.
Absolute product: 863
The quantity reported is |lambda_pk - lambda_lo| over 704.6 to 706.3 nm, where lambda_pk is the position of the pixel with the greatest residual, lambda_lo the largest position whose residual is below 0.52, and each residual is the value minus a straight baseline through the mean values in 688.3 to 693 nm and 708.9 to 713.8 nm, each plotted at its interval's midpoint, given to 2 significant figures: 0.65 nm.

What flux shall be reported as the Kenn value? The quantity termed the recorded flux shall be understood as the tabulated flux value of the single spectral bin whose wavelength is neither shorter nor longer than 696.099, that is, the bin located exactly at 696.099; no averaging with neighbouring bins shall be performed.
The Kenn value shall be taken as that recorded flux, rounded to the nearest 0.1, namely 30.6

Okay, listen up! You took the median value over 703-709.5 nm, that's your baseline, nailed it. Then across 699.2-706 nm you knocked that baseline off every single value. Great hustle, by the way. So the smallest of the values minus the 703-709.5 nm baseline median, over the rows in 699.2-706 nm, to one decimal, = -1.2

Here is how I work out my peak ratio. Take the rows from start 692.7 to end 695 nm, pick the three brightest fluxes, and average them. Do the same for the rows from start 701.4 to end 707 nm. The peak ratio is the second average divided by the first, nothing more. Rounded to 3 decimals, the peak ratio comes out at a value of 0.994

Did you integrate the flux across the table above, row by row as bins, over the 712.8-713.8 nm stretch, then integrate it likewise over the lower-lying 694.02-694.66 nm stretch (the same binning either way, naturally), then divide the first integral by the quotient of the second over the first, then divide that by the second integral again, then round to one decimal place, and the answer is 2.2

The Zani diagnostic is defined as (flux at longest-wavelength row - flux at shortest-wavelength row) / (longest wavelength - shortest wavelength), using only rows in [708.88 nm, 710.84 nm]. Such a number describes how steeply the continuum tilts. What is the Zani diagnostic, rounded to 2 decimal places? 1.04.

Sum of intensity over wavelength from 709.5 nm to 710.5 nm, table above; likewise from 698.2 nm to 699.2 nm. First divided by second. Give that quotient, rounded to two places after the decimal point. 1.01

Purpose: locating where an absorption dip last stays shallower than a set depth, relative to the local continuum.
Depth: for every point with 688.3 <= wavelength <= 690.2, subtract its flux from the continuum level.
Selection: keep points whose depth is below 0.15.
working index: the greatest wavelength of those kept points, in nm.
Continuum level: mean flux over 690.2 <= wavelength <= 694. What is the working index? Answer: 689.399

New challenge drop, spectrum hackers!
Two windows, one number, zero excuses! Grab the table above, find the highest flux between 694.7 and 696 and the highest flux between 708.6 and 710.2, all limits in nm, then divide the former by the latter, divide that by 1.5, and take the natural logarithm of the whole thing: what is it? -0.373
